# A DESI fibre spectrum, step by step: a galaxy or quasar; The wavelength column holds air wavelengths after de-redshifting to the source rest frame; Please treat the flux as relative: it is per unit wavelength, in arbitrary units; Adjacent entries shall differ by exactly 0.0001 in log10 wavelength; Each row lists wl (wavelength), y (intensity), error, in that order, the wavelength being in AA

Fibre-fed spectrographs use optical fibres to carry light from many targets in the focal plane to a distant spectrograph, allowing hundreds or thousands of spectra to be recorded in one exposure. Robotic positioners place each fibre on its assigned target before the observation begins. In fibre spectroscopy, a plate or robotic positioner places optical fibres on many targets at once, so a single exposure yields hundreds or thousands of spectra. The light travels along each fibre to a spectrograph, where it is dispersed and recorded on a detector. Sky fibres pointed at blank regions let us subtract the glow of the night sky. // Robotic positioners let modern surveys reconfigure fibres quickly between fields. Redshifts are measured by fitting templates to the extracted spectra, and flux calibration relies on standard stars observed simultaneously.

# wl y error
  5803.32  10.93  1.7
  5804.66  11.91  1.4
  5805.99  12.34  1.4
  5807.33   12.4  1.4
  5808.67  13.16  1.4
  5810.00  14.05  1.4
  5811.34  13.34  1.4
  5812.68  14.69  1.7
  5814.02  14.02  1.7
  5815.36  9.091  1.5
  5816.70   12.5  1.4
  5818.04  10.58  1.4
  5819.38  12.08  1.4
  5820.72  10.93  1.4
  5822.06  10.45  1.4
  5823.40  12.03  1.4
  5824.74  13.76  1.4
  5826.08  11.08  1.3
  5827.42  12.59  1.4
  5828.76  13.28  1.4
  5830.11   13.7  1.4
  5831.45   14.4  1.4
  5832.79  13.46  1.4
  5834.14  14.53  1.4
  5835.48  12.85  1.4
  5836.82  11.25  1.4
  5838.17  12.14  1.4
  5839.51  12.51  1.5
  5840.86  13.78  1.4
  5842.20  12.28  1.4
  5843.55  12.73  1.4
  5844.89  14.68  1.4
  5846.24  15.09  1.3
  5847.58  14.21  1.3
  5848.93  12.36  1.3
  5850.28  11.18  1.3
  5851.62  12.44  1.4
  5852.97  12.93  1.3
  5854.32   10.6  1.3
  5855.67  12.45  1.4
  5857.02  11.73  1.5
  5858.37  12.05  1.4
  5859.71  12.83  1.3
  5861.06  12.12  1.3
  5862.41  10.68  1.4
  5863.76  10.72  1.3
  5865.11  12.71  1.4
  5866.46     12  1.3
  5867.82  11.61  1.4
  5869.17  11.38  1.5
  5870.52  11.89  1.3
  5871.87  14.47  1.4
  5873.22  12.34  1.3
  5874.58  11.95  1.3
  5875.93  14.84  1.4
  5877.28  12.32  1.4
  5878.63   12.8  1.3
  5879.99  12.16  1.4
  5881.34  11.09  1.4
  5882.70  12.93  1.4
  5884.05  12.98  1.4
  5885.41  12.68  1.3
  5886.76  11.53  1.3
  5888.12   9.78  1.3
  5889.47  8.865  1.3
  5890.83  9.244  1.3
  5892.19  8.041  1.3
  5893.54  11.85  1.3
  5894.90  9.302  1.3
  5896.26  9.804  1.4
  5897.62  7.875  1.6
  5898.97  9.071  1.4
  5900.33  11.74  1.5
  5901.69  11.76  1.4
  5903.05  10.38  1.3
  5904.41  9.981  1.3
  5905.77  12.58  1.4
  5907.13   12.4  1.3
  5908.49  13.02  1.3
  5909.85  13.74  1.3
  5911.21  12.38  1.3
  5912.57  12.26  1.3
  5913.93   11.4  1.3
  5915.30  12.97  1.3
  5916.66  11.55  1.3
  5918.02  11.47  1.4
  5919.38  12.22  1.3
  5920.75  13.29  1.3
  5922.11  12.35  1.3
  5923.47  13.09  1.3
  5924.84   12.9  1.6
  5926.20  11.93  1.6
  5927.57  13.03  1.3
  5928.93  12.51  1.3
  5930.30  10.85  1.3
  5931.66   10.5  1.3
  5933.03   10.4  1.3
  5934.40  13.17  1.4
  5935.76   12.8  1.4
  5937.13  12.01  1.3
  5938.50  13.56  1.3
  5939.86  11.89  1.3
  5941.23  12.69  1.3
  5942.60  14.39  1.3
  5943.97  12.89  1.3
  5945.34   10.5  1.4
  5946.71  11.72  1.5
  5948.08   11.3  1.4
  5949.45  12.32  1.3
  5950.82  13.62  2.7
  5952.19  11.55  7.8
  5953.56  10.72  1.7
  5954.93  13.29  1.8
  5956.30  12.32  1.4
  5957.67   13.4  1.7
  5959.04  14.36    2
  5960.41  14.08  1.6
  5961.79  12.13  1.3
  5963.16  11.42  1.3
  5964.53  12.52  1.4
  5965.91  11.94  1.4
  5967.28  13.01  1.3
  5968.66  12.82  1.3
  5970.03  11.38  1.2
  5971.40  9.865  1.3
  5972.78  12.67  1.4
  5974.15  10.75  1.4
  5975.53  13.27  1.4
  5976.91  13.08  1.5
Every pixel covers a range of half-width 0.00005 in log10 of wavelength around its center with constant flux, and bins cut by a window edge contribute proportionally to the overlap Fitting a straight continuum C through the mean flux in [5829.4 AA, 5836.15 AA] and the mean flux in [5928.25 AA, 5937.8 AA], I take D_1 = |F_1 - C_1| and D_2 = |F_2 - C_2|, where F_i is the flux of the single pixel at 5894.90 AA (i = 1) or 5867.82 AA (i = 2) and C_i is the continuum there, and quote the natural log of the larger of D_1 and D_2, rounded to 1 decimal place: 1.2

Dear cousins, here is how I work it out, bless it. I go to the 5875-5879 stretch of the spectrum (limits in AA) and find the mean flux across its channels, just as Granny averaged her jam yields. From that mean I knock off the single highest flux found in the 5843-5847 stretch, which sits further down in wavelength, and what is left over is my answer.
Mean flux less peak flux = -1.8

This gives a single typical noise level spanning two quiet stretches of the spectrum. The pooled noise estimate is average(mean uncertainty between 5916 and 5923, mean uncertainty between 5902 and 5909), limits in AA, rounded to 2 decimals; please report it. 1.32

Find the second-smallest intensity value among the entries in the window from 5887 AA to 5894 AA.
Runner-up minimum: 8.865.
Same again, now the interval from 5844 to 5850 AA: 14.21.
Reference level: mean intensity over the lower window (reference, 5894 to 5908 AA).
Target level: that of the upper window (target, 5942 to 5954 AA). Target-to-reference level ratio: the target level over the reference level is 1.15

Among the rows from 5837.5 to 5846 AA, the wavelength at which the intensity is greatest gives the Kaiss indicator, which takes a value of 5844.89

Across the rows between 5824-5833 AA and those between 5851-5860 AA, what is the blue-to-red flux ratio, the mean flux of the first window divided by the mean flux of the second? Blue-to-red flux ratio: 1.09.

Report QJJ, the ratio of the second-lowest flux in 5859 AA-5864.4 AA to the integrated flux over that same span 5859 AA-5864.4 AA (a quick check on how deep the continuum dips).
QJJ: 0.171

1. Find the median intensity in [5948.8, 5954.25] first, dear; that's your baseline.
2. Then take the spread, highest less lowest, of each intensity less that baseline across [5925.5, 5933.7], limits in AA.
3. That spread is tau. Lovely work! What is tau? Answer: 2.63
